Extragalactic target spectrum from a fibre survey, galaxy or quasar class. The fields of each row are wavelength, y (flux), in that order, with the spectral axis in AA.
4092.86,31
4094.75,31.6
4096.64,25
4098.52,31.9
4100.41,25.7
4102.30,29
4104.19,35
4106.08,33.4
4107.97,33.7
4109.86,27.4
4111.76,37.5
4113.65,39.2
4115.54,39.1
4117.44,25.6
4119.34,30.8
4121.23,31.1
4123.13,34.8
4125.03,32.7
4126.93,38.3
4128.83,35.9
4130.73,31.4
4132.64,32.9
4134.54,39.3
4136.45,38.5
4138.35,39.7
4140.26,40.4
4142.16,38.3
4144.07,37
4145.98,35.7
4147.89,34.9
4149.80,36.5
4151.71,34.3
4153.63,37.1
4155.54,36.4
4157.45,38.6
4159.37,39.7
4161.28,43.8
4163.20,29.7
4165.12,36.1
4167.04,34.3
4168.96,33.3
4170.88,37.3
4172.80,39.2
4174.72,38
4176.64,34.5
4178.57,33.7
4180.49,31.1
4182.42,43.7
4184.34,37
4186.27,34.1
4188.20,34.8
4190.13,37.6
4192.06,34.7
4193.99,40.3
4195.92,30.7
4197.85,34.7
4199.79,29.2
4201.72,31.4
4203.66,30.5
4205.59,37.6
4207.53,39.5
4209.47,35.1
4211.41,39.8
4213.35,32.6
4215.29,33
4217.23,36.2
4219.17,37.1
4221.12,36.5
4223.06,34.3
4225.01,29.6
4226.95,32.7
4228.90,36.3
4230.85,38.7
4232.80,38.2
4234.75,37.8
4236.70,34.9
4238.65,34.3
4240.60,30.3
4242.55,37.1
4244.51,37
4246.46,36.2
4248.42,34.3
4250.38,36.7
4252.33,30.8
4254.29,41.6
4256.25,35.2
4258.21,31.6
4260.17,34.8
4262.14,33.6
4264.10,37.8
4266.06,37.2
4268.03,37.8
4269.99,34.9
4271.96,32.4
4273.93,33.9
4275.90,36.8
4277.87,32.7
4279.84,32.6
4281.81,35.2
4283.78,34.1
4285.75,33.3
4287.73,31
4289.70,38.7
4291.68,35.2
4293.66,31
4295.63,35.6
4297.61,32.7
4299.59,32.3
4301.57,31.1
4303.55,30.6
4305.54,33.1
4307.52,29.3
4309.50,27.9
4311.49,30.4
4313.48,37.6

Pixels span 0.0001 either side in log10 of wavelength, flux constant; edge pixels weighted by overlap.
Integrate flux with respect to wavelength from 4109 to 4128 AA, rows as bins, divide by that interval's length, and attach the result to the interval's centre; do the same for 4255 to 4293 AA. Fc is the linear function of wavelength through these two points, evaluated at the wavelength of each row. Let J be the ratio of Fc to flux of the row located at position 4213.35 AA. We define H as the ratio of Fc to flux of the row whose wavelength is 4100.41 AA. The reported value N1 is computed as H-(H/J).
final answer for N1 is 0.06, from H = 1.31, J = 1.05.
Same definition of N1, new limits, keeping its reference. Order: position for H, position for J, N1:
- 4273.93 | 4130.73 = 0.07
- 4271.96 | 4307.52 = 0.17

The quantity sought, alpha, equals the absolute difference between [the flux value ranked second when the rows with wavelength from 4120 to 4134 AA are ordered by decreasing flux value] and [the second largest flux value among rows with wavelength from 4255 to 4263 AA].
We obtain 1.1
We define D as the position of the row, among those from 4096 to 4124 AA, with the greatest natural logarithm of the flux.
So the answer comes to 4113.65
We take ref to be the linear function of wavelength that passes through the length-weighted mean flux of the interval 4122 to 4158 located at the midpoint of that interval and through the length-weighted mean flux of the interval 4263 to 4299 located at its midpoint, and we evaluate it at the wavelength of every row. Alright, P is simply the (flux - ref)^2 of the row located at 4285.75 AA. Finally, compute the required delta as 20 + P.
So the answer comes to 21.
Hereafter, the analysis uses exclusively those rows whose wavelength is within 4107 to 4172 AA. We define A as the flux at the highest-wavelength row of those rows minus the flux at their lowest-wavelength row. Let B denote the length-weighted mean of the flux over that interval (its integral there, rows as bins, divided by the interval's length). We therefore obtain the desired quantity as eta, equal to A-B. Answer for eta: -32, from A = 4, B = 35.6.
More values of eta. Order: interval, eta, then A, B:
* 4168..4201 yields -40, -4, 35.5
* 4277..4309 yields -36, -3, 33.0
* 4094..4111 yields -35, -4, 30.4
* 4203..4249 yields -32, 4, 35.4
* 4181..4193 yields -46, -9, 36.8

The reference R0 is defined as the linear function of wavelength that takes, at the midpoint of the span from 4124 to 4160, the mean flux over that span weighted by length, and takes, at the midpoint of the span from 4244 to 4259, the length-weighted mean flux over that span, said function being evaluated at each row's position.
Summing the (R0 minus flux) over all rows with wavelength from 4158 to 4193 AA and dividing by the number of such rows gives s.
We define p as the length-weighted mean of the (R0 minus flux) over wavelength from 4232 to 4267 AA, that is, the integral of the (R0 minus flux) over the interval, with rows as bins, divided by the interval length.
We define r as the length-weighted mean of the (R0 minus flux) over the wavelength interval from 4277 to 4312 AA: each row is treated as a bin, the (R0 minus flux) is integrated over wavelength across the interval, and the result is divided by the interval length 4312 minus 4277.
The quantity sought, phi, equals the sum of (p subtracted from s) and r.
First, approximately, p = 0.0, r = 2.3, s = 0.04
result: 2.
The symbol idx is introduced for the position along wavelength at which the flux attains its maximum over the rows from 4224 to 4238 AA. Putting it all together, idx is 4230.85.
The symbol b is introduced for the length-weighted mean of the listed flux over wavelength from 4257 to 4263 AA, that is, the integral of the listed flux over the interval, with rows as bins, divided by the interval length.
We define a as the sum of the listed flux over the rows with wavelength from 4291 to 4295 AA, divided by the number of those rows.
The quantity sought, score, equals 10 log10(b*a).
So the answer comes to 30.43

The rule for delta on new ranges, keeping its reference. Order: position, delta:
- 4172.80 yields 30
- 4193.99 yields 41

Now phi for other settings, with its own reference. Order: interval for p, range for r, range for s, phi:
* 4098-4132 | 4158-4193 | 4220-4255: -4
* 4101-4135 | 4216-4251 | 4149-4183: -3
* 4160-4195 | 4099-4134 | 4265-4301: 5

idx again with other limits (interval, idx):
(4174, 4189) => 4182.42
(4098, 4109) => 4104.19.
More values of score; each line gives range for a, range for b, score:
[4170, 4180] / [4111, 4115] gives 31.49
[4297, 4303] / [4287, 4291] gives 30.51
